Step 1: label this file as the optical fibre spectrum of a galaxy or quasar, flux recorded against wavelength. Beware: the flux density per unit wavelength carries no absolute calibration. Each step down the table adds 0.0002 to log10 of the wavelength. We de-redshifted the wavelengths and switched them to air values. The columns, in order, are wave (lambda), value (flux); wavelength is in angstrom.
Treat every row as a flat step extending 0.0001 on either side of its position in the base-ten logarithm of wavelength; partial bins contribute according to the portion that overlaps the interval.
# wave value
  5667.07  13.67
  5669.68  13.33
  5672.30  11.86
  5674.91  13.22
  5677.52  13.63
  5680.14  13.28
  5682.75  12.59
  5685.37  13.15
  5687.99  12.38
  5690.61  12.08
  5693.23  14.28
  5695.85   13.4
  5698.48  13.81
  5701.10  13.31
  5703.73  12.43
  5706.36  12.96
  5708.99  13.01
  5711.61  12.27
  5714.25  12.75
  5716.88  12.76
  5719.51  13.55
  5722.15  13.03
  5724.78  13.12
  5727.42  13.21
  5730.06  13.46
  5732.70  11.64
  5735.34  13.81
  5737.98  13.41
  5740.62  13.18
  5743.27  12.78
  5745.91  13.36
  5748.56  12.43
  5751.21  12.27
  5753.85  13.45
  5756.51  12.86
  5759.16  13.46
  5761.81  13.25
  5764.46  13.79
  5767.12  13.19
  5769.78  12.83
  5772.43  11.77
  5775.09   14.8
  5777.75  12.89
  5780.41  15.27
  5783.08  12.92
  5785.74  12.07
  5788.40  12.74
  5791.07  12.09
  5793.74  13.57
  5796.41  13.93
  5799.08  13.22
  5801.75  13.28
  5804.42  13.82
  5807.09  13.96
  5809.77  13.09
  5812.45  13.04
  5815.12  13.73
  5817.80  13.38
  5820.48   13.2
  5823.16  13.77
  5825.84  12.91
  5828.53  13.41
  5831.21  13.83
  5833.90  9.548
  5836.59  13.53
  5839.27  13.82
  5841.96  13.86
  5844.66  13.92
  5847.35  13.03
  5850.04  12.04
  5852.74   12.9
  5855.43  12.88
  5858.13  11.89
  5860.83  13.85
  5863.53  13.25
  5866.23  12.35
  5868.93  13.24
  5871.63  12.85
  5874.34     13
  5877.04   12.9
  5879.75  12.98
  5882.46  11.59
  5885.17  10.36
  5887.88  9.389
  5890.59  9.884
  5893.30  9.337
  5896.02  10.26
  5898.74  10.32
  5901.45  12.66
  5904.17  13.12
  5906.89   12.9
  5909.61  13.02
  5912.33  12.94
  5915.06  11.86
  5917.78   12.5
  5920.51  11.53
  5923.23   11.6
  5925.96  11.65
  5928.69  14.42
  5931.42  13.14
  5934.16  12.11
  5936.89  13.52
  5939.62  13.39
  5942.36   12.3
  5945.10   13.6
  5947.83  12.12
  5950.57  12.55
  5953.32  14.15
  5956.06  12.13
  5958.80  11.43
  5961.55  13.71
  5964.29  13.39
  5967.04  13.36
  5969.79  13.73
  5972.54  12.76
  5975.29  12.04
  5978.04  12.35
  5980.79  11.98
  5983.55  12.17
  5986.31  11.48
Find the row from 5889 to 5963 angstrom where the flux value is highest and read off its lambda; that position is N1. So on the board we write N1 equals 5928.69 angstrom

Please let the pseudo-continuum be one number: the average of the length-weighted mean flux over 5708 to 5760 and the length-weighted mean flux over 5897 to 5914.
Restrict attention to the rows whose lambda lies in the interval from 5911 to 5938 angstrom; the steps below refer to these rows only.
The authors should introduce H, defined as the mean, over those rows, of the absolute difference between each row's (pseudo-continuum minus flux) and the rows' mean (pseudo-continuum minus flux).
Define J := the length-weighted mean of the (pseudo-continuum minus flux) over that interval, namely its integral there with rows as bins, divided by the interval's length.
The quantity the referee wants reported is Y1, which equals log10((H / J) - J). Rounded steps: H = 0.8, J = 0.2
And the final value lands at 0.59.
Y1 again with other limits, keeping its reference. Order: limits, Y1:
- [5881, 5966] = 0.16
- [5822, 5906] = 0.47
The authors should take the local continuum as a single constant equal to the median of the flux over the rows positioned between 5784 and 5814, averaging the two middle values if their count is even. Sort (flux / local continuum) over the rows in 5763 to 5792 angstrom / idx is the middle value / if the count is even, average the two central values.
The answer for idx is 0.98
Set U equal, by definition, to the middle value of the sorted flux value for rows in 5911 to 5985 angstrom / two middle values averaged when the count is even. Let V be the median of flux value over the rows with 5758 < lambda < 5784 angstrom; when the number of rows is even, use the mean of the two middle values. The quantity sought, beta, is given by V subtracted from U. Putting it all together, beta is -0.72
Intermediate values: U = 12.5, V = 13.2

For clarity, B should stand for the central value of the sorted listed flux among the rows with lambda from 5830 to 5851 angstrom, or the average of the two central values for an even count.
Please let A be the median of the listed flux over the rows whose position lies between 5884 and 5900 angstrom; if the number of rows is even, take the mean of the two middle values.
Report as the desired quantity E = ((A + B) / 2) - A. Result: 1.8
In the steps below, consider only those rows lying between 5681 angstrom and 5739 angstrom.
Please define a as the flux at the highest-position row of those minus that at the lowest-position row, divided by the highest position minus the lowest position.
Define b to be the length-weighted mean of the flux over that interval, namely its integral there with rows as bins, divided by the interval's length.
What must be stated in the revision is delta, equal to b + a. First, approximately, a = 0.01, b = 13.0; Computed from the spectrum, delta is 13.0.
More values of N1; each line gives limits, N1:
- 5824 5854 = 5844.66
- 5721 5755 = 5735.34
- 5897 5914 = 5904.17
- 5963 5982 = 5969.79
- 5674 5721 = 5693.23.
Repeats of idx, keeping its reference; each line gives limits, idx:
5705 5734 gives 0.98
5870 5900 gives 0.78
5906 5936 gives 0.95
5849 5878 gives 0.98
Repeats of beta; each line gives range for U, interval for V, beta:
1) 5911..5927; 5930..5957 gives -1.09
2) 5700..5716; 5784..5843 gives -0.54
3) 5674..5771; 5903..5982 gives 0.42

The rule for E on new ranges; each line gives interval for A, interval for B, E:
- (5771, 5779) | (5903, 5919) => 0.0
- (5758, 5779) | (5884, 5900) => -1.6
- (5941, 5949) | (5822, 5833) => 0.6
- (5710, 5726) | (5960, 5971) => 0.3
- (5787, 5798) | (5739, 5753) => -0.2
